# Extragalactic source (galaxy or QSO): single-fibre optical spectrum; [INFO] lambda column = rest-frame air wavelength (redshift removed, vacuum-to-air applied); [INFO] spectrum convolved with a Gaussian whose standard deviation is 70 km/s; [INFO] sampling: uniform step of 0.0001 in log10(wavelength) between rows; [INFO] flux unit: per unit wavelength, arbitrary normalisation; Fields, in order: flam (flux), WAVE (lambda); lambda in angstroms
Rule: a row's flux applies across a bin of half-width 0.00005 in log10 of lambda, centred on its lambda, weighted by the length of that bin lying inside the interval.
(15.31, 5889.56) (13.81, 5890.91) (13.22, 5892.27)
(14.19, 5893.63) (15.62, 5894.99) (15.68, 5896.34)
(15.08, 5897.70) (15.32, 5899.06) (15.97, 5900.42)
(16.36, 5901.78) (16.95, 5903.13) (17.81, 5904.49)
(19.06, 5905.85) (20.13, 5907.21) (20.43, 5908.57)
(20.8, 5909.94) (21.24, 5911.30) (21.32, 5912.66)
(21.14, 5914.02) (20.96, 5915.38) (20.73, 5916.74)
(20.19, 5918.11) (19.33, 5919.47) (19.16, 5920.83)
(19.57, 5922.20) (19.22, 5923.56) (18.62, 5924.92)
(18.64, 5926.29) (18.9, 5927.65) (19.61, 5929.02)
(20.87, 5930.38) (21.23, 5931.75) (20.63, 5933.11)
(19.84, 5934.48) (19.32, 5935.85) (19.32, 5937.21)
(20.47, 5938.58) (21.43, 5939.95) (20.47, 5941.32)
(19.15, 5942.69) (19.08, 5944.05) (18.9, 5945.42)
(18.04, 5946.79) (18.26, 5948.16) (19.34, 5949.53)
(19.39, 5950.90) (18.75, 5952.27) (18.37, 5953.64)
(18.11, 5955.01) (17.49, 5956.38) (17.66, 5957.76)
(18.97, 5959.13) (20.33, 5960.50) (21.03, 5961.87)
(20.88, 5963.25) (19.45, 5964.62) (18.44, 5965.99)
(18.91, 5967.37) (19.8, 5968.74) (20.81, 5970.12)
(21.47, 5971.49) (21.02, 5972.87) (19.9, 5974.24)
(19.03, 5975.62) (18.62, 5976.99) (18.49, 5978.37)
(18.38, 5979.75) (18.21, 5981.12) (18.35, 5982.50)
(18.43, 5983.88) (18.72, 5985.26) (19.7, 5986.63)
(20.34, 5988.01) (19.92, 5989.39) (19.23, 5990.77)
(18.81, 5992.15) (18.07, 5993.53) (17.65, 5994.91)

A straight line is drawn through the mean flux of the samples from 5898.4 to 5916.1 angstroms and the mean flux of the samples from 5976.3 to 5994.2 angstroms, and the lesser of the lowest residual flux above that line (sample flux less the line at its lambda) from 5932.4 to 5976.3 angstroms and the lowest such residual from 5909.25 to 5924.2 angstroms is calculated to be -1.4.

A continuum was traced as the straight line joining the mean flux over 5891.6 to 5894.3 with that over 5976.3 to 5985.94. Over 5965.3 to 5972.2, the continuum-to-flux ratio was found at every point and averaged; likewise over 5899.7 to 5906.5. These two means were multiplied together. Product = 0.74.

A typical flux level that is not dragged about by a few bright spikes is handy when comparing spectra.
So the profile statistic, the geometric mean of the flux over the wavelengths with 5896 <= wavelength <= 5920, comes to 18.7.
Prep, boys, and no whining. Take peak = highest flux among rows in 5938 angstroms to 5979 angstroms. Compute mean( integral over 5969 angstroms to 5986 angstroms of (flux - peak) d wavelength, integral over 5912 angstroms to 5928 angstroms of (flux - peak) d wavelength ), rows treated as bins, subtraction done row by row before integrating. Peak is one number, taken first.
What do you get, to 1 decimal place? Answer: -31.6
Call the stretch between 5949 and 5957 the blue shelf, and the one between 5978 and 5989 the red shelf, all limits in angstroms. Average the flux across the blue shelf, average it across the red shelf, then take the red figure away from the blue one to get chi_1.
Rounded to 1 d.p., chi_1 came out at -0.3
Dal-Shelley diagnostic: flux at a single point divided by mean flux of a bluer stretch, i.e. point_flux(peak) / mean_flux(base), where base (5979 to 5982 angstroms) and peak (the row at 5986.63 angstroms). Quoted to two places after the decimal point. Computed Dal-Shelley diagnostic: 1.08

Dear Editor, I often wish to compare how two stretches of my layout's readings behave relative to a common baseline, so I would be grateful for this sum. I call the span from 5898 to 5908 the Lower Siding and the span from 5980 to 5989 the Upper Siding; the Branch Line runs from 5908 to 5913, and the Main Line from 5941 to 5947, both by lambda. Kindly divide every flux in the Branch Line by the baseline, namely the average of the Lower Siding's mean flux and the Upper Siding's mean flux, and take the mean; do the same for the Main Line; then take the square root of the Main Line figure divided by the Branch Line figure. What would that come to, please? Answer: 0.96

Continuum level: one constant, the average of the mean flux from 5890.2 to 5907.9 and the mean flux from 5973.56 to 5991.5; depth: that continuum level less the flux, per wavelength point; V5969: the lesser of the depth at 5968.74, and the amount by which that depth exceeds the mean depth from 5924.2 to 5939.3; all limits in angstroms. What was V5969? -2.2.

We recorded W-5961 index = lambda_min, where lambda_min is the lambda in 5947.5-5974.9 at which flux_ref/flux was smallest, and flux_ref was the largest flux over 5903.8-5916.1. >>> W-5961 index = 5971.49 angstroms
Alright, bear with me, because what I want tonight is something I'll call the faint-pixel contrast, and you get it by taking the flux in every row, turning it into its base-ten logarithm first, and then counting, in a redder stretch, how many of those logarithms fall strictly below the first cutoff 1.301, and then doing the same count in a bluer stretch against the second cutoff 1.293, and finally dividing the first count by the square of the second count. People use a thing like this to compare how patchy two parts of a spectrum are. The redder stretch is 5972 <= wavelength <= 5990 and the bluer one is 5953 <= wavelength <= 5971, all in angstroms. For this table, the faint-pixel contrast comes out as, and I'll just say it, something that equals 0.17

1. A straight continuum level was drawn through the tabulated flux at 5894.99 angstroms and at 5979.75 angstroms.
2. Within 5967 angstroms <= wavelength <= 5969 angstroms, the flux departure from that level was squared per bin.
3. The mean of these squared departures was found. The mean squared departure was 2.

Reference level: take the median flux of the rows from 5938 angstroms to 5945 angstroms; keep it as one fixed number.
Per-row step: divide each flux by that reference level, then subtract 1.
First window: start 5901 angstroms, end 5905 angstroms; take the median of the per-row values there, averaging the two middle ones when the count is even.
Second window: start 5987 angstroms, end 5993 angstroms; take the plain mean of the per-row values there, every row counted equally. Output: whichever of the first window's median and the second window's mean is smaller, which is -0.172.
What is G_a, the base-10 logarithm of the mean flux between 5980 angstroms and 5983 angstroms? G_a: 1.26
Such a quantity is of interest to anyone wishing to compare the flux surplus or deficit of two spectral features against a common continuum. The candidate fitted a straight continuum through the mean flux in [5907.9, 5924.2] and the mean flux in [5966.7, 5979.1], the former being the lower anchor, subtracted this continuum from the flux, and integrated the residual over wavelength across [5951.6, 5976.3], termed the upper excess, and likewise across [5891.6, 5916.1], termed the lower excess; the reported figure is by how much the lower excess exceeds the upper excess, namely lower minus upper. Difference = -54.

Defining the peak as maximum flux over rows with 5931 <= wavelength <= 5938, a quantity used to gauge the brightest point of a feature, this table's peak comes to 21.23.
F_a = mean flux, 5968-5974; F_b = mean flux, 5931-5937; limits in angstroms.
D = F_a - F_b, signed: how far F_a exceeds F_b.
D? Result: 0.5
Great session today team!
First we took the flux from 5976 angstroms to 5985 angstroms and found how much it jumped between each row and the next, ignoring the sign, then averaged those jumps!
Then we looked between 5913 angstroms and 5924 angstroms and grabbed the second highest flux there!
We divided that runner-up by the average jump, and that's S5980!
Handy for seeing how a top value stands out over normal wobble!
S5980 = 166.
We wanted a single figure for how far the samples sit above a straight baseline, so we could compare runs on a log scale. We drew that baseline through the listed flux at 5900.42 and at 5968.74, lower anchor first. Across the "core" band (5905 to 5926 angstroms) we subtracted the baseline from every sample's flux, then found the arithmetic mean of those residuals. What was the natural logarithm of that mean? 1.2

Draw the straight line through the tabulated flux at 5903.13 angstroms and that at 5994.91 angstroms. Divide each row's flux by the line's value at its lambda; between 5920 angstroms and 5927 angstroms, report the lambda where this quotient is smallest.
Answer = 5924.92 angstroms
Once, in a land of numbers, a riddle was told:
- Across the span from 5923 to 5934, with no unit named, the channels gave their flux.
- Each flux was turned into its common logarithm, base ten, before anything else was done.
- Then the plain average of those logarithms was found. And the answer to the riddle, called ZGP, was 1.29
